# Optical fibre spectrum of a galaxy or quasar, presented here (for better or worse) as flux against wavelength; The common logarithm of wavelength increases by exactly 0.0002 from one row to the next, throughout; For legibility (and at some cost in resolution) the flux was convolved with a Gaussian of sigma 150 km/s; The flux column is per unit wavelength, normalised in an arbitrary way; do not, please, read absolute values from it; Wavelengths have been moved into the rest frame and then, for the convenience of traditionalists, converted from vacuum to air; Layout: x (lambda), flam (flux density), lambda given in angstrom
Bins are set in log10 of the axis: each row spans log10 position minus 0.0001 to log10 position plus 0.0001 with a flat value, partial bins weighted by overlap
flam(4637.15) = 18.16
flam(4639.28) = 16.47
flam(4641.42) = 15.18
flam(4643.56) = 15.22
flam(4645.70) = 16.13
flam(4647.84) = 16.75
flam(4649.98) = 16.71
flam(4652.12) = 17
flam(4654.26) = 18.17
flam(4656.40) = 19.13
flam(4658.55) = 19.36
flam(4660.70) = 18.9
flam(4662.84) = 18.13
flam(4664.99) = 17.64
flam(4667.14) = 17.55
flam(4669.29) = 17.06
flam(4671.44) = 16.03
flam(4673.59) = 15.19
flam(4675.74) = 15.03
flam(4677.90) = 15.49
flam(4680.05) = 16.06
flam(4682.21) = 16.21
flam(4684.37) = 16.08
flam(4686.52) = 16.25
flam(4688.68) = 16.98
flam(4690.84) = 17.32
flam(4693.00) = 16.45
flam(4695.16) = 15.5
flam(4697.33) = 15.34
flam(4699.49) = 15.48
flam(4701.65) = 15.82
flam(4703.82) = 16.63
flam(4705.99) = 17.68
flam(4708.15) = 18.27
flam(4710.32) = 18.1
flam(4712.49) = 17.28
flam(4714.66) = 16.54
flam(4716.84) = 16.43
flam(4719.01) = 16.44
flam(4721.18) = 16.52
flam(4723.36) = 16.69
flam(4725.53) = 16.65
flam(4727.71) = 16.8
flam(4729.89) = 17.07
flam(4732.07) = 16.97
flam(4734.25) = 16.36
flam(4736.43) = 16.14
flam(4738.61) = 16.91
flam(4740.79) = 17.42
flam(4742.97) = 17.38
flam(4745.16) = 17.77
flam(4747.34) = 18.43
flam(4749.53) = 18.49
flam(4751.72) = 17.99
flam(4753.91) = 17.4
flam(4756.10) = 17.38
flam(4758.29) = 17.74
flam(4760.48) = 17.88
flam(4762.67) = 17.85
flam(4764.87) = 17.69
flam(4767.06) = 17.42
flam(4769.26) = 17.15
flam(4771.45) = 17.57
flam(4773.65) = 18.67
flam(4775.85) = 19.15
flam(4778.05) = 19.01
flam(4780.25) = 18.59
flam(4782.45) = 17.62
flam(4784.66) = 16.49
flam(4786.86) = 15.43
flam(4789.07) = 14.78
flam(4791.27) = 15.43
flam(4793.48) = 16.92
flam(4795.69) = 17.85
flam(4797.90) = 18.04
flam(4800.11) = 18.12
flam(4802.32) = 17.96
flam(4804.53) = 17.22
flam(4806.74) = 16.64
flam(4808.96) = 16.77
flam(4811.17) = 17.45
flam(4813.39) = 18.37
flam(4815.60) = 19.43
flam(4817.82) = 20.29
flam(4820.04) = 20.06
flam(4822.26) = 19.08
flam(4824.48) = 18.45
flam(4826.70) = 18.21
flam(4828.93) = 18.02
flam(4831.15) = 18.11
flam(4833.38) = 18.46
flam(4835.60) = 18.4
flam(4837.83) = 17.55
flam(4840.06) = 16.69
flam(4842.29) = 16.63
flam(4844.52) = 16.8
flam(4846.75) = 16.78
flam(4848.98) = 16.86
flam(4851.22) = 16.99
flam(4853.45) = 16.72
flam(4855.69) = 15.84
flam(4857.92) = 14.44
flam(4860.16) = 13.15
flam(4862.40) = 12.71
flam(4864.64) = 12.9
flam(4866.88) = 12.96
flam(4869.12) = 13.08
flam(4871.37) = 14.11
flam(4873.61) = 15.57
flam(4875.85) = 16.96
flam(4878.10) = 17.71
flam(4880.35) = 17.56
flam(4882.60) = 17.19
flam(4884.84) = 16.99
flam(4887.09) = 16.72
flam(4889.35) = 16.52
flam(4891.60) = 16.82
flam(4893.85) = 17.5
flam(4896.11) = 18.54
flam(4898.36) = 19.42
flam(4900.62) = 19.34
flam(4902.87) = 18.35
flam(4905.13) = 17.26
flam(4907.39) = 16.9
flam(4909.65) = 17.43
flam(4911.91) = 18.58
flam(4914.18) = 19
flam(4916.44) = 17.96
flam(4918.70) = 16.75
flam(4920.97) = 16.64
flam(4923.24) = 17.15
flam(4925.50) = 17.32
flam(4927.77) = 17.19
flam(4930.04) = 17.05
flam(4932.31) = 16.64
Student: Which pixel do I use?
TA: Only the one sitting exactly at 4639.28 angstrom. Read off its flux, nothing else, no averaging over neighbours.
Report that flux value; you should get 16.47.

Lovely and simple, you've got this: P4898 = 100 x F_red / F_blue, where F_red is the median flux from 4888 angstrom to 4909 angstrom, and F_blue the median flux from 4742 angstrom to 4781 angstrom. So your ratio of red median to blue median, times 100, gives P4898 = 98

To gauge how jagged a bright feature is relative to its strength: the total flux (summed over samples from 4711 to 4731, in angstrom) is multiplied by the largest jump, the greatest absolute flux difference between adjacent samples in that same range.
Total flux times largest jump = 111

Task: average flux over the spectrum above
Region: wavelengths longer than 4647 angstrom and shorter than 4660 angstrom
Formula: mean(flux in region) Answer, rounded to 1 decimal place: 17.9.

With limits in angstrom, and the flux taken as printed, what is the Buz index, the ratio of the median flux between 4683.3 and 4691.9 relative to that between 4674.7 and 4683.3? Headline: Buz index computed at 1.05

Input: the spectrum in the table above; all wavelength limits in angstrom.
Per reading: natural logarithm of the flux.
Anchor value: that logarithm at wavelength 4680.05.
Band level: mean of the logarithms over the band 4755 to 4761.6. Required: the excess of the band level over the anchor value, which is 0.10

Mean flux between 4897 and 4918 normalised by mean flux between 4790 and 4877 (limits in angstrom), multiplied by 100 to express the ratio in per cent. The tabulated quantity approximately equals 108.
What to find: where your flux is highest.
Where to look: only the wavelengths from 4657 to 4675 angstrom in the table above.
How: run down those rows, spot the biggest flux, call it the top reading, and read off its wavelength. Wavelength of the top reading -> 4658.55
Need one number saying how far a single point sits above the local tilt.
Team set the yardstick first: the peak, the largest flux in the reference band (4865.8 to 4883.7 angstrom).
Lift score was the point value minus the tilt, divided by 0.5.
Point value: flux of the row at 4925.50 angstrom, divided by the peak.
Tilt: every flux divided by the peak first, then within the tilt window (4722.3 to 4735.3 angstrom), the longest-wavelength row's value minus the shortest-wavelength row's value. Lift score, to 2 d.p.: 1.99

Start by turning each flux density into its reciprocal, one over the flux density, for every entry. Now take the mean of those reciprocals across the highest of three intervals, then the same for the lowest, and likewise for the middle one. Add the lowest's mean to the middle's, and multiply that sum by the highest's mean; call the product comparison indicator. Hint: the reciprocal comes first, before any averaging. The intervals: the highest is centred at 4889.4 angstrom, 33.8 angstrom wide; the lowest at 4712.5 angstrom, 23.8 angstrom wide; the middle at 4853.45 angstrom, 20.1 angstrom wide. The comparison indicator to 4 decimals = 0.0071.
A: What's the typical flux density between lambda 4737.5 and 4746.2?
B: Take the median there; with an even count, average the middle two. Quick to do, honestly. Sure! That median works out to 17.4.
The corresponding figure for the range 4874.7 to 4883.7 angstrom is 17.4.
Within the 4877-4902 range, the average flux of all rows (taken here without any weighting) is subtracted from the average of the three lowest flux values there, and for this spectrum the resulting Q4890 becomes -1.0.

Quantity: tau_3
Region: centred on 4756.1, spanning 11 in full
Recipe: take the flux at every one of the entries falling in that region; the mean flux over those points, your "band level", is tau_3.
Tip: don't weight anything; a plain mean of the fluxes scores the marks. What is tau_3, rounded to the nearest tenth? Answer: 17.7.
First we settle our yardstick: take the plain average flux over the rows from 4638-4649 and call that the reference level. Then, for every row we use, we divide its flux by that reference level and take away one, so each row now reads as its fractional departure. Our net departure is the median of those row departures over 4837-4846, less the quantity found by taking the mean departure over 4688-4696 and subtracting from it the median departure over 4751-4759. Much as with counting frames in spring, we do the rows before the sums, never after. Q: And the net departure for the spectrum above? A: 0.11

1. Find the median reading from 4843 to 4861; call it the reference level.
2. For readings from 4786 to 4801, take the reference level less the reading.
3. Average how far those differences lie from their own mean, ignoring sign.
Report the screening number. 1.2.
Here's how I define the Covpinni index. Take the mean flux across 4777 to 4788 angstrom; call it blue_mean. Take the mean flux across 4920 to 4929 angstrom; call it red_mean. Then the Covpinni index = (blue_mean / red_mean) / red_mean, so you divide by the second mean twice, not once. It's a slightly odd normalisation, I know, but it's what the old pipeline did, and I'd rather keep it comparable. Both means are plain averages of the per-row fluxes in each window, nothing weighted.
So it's 0.060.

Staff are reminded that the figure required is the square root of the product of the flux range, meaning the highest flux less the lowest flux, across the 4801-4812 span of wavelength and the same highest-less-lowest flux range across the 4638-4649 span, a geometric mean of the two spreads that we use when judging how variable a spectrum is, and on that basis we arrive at 1.4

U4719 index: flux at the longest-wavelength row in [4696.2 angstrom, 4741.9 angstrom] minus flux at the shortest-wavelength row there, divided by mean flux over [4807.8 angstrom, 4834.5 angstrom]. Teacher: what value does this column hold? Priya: 0.11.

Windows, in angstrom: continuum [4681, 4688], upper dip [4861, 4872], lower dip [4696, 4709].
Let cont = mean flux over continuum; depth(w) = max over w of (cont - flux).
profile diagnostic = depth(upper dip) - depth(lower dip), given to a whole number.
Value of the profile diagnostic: 3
